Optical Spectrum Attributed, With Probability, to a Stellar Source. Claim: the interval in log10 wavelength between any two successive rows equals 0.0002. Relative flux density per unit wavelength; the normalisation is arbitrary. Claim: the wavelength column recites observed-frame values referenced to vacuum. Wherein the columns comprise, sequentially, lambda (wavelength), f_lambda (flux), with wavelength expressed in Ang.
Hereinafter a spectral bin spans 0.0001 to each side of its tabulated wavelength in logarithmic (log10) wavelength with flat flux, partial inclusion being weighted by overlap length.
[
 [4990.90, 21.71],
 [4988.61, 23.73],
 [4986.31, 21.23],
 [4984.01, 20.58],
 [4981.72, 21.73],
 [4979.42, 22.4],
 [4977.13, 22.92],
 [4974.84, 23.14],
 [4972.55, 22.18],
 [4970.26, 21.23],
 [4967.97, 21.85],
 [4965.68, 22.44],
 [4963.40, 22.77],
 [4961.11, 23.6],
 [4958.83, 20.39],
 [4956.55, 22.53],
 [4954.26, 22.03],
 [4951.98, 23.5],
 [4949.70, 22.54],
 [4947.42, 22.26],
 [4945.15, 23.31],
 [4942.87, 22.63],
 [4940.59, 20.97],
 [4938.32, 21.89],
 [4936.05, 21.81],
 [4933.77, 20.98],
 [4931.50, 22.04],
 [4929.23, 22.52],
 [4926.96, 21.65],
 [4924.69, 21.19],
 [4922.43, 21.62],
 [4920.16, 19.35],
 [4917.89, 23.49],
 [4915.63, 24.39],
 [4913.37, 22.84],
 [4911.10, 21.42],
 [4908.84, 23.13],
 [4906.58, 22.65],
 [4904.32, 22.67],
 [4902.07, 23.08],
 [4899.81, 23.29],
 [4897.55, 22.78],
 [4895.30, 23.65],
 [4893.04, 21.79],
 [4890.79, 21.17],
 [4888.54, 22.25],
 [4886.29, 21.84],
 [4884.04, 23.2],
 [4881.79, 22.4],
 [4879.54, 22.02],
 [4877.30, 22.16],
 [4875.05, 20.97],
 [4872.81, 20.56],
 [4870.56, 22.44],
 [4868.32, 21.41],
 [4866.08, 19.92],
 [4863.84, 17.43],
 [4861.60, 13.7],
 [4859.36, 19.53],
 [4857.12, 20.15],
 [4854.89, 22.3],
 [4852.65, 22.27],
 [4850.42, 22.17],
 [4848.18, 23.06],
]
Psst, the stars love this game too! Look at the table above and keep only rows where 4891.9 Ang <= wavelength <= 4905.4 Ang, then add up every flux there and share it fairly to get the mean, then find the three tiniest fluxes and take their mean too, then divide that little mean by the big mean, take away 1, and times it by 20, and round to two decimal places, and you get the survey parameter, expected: -0.41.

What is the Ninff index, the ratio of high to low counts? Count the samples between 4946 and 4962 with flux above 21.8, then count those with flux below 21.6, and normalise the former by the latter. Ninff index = 6.0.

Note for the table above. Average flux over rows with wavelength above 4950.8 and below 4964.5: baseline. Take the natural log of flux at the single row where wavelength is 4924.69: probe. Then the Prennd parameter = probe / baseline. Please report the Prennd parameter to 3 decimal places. 0.136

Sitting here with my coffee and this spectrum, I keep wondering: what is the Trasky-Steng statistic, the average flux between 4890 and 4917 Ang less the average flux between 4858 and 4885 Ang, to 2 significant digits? 2.3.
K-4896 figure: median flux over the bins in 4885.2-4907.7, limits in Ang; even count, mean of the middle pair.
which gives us 22.7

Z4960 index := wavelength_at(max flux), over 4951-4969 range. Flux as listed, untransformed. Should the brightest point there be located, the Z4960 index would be 4961.11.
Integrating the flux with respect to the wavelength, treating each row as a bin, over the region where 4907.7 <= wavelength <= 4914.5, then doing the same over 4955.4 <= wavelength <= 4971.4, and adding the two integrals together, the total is 506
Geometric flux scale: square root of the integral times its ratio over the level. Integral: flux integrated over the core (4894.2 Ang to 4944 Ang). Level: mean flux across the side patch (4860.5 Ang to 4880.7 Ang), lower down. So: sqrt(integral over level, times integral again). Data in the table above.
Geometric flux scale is 248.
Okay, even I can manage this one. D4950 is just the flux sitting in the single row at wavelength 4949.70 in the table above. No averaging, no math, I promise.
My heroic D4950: 22.54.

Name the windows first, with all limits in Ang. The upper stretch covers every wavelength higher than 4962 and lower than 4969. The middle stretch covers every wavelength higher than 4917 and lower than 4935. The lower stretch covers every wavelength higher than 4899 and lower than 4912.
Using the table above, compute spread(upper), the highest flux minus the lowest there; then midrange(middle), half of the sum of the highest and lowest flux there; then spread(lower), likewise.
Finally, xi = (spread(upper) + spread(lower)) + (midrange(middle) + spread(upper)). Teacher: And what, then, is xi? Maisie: 25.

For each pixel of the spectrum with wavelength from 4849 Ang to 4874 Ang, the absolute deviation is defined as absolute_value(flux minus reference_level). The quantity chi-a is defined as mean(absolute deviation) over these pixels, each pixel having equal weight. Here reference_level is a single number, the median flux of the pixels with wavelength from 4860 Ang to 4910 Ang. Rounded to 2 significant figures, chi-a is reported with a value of 2.1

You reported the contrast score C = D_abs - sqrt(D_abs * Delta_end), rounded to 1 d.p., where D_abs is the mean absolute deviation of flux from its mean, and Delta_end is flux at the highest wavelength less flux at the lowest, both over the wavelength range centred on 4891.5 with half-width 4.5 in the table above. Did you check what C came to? -0.3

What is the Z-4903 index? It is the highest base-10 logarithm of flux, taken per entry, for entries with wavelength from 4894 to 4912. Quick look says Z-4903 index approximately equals 1.37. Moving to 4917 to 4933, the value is 1.37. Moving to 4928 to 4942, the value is 1.35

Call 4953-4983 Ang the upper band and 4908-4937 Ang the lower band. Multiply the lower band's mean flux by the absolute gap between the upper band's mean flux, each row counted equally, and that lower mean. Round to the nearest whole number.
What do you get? 5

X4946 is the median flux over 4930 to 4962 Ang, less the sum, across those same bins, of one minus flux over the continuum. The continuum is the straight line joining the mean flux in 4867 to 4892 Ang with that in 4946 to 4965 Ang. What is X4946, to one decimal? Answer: 22.0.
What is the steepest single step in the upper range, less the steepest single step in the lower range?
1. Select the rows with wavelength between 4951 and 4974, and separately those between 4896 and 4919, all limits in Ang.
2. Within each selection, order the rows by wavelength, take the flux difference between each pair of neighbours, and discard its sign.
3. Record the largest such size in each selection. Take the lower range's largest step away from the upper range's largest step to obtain 1.5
